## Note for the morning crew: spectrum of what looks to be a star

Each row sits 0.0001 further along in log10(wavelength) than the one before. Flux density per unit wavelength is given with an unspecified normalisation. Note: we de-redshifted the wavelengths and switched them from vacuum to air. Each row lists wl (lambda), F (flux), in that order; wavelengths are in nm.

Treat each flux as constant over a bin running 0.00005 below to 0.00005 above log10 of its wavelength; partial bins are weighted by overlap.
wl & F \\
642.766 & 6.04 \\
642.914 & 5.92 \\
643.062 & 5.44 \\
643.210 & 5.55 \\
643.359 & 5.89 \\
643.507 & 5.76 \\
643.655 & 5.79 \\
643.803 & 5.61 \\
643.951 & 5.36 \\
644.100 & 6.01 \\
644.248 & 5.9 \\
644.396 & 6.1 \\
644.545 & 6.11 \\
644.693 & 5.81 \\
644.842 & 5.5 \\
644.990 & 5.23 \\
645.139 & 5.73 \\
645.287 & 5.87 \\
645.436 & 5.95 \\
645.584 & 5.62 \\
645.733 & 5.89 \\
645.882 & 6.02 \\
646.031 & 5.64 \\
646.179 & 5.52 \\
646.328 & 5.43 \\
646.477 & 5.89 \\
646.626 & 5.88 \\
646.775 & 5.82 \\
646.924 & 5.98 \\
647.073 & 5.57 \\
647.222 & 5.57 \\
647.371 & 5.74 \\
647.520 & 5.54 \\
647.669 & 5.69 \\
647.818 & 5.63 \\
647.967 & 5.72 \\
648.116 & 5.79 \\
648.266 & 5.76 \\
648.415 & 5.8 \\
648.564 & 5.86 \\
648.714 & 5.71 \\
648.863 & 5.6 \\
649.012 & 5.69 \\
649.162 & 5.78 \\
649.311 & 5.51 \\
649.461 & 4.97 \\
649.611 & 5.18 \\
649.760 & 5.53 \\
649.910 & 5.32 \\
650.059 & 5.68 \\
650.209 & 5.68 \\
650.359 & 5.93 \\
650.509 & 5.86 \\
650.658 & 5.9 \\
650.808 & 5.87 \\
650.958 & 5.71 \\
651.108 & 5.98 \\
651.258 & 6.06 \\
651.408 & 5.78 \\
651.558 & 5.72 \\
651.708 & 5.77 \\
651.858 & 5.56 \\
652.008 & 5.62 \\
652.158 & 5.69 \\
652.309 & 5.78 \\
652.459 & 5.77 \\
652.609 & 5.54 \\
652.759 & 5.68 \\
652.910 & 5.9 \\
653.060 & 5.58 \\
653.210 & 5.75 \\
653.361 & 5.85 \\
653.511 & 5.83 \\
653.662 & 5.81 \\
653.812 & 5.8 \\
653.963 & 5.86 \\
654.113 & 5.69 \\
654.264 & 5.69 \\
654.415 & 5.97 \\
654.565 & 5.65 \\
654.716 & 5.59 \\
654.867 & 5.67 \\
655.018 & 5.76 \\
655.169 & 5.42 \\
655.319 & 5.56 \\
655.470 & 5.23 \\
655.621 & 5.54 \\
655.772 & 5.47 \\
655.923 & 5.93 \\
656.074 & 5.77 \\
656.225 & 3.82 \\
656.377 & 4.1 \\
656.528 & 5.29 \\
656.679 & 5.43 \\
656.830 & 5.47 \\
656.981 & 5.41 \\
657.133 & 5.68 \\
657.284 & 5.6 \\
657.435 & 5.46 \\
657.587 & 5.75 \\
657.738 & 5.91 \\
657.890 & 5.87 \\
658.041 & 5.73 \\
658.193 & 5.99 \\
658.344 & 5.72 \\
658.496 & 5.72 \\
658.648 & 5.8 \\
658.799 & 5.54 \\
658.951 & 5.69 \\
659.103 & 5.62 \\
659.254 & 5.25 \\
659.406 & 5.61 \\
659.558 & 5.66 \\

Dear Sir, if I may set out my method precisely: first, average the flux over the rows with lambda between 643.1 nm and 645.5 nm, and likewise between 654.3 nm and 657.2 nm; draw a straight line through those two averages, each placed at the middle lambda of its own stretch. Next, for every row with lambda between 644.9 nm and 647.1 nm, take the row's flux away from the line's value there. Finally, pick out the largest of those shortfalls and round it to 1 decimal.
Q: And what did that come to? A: 0.5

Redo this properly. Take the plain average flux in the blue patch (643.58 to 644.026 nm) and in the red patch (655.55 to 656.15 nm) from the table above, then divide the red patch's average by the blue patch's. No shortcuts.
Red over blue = 1.02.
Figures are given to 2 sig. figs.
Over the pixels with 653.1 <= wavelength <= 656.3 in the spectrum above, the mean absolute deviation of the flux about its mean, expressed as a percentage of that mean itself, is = 4.4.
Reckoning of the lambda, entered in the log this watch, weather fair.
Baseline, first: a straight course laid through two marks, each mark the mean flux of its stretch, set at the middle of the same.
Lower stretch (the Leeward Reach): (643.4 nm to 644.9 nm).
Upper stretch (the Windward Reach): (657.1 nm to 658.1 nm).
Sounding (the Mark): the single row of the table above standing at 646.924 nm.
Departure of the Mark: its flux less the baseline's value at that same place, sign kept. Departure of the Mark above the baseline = 0.20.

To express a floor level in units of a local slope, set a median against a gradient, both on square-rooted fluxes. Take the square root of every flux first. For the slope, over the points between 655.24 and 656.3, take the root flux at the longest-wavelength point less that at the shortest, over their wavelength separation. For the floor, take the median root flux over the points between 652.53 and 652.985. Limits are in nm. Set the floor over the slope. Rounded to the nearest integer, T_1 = -5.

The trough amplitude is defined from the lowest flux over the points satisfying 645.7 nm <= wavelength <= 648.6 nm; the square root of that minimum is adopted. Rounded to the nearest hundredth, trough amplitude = 2.33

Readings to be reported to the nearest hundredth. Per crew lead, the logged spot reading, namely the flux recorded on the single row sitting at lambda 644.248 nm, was 5.90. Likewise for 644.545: 6.11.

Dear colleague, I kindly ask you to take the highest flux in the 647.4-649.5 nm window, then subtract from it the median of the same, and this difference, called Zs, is 0.16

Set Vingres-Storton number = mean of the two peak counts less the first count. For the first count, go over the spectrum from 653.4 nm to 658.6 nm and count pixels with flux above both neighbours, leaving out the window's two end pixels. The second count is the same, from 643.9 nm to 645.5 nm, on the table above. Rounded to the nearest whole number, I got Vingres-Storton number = -4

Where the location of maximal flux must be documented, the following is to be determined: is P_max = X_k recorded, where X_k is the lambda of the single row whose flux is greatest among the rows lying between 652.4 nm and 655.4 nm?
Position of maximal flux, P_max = 654.415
